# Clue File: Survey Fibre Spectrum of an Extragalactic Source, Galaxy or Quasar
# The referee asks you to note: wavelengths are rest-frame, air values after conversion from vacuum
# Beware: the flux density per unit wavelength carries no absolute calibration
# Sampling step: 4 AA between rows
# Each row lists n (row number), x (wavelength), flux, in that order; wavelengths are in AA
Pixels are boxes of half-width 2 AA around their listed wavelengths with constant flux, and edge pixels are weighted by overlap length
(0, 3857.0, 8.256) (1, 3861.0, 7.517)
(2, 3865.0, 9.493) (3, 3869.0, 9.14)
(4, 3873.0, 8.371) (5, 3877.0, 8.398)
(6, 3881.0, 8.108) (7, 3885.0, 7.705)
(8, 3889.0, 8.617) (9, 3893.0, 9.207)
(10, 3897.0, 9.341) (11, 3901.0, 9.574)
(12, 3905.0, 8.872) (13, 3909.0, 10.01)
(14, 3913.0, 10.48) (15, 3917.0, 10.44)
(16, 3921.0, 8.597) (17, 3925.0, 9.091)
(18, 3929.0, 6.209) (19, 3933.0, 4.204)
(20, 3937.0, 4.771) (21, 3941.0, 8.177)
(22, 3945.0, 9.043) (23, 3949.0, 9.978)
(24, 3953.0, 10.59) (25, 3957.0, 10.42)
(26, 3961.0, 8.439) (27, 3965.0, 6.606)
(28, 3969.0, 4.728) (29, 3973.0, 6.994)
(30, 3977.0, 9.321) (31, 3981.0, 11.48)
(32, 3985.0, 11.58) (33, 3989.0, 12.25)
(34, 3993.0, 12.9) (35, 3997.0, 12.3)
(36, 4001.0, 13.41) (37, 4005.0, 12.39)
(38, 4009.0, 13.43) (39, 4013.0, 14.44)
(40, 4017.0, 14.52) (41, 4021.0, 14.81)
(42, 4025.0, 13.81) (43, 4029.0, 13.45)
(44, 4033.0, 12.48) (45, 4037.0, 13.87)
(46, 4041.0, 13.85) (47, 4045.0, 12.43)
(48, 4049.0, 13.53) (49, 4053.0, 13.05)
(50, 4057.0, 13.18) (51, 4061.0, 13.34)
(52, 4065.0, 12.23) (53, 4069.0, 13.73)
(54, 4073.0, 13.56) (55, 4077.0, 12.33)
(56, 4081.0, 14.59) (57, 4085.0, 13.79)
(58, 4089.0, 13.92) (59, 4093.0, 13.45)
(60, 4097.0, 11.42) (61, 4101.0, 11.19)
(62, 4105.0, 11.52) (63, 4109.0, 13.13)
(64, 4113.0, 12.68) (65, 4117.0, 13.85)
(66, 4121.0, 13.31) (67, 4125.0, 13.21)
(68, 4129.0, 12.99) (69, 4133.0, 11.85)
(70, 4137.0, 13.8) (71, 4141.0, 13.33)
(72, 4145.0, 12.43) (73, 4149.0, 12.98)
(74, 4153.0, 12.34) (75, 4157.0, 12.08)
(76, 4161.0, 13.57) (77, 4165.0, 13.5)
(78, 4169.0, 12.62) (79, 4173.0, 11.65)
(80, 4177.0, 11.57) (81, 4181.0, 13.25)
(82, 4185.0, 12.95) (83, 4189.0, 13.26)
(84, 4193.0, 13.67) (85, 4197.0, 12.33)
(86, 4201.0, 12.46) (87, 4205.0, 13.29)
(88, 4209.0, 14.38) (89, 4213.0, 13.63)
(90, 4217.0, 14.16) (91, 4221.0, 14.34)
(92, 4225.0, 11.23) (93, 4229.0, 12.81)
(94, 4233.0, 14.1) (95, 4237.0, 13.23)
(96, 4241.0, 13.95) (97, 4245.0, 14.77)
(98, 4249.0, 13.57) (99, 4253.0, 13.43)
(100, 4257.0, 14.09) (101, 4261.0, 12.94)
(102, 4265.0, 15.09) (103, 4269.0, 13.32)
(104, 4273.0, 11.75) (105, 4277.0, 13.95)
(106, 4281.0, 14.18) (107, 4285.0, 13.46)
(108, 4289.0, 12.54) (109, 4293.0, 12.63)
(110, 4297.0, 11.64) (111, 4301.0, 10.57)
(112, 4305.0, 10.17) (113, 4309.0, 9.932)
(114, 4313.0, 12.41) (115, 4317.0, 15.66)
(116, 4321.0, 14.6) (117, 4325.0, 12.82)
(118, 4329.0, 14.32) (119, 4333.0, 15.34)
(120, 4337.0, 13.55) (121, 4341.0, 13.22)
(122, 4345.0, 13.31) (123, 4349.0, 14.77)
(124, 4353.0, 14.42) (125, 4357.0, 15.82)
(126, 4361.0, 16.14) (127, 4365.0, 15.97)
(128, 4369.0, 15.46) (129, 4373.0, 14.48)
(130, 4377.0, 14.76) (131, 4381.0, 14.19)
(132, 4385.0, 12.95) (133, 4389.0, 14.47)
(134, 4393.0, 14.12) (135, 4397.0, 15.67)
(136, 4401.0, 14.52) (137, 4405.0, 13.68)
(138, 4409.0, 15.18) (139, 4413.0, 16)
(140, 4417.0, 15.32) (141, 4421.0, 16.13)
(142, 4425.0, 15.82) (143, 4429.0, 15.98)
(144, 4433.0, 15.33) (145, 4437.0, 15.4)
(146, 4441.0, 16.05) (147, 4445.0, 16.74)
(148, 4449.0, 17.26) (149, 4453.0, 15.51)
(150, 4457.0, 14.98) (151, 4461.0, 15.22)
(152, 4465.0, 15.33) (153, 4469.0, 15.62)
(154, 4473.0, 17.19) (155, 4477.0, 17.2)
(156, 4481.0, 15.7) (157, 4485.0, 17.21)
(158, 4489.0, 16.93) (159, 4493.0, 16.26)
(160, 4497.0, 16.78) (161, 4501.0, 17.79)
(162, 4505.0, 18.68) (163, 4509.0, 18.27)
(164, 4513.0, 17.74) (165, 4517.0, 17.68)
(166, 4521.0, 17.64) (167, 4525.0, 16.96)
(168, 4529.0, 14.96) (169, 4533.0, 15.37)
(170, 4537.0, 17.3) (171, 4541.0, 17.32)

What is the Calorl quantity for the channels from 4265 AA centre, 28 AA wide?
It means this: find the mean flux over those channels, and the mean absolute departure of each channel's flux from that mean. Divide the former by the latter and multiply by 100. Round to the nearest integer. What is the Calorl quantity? 1819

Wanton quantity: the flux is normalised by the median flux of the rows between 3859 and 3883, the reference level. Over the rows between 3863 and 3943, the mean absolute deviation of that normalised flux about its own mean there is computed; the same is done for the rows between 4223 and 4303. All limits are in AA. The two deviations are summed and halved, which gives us 0.12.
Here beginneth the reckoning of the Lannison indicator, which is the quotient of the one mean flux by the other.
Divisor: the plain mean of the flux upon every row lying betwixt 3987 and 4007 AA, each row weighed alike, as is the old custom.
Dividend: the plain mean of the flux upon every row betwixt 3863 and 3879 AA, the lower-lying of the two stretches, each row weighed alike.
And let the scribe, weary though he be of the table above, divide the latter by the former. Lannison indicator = 0.70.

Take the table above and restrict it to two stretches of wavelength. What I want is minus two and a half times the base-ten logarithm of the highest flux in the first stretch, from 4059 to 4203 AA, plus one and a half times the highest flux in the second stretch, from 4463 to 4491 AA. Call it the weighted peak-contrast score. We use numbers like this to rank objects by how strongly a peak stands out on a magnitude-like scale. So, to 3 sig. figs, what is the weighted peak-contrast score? 22.9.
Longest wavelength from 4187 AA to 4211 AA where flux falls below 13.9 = 4205.0 AA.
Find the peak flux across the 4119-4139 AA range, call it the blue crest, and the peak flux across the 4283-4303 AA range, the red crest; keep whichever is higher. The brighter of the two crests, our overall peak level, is 13.8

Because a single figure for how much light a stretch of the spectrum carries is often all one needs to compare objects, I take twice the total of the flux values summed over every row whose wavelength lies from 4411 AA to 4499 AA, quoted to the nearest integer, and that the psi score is 708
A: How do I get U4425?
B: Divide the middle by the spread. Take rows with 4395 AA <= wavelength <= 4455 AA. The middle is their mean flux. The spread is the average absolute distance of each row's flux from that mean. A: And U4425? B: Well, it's 25.86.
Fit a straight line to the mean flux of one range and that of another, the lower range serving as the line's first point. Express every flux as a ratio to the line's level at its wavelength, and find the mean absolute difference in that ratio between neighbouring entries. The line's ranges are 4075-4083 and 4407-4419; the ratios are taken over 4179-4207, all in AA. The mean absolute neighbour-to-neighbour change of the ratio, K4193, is 0.039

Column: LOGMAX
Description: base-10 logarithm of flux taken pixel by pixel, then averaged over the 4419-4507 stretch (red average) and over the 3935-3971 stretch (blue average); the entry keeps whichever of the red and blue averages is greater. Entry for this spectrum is 1.21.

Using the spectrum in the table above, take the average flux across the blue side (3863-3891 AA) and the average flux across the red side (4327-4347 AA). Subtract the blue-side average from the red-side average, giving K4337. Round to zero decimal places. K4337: 5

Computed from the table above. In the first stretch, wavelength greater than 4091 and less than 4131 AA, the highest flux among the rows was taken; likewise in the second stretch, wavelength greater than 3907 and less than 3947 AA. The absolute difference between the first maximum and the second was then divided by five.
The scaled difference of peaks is 0.67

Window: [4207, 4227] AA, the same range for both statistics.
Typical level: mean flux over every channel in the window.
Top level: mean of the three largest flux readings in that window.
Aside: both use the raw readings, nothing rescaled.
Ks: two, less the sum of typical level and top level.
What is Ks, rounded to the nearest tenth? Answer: -25.8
